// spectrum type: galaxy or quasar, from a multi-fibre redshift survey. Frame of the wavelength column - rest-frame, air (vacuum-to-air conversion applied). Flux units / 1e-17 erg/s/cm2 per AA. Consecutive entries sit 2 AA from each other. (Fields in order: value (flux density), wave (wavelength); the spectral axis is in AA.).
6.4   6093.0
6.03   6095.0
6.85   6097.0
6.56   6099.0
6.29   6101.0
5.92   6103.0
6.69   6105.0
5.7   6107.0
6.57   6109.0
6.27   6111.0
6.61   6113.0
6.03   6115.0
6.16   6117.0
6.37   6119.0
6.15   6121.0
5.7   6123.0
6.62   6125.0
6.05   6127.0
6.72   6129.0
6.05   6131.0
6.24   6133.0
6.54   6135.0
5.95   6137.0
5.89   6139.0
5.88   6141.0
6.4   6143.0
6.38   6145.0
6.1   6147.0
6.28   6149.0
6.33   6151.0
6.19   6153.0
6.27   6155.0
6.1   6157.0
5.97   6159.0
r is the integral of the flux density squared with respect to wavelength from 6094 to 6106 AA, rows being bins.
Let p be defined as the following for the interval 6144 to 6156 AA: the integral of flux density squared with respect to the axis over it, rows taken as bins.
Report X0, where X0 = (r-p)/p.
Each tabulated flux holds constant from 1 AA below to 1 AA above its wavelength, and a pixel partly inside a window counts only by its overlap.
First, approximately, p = 470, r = 491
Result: 0.045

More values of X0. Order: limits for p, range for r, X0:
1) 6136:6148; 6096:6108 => 0.082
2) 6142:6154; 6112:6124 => -0.033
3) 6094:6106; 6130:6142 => -0.092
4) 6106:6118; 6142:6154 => 0.016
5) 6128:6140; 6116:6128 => -0.018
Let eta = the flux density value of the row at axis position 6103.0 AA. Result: 5.92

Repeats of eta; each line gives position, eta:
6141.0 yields 5.88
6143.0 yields 6.4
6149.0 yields 6.28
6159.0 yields 5.97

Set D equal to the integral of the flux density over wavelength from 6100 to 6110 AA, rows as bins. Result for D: 62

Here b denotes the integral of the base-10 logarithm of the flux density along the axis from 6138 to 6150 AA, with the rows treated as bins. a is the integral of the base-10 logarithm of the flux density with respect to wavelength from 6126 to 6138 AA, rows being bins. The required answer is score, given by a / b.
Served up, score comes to 1.01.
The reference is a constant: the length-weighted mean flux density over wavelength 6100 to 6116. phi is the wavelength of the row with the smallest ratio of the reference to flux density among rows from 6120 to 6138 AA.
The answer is 6129.0 AA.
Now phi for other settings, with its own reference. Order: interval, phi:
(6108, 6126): 6125.0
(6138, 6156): 6143.0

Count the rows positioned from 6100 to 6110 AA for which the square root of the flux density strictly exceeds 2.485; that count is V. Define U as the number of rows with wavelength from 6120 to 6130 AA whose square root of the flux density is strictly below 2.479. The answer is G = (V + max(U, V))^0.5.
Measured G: 2.4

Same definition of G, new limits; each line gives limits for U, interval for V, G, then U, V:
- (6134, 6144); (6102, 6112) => 2.4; 3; 3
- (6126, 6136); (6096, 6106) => 2.8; 2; 4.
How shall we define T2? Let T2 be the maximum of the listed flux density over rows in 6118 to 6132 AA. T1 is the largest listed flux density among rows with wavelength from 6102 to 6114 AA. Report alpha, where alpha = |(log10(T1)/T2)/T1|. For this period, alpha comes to 0.0184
